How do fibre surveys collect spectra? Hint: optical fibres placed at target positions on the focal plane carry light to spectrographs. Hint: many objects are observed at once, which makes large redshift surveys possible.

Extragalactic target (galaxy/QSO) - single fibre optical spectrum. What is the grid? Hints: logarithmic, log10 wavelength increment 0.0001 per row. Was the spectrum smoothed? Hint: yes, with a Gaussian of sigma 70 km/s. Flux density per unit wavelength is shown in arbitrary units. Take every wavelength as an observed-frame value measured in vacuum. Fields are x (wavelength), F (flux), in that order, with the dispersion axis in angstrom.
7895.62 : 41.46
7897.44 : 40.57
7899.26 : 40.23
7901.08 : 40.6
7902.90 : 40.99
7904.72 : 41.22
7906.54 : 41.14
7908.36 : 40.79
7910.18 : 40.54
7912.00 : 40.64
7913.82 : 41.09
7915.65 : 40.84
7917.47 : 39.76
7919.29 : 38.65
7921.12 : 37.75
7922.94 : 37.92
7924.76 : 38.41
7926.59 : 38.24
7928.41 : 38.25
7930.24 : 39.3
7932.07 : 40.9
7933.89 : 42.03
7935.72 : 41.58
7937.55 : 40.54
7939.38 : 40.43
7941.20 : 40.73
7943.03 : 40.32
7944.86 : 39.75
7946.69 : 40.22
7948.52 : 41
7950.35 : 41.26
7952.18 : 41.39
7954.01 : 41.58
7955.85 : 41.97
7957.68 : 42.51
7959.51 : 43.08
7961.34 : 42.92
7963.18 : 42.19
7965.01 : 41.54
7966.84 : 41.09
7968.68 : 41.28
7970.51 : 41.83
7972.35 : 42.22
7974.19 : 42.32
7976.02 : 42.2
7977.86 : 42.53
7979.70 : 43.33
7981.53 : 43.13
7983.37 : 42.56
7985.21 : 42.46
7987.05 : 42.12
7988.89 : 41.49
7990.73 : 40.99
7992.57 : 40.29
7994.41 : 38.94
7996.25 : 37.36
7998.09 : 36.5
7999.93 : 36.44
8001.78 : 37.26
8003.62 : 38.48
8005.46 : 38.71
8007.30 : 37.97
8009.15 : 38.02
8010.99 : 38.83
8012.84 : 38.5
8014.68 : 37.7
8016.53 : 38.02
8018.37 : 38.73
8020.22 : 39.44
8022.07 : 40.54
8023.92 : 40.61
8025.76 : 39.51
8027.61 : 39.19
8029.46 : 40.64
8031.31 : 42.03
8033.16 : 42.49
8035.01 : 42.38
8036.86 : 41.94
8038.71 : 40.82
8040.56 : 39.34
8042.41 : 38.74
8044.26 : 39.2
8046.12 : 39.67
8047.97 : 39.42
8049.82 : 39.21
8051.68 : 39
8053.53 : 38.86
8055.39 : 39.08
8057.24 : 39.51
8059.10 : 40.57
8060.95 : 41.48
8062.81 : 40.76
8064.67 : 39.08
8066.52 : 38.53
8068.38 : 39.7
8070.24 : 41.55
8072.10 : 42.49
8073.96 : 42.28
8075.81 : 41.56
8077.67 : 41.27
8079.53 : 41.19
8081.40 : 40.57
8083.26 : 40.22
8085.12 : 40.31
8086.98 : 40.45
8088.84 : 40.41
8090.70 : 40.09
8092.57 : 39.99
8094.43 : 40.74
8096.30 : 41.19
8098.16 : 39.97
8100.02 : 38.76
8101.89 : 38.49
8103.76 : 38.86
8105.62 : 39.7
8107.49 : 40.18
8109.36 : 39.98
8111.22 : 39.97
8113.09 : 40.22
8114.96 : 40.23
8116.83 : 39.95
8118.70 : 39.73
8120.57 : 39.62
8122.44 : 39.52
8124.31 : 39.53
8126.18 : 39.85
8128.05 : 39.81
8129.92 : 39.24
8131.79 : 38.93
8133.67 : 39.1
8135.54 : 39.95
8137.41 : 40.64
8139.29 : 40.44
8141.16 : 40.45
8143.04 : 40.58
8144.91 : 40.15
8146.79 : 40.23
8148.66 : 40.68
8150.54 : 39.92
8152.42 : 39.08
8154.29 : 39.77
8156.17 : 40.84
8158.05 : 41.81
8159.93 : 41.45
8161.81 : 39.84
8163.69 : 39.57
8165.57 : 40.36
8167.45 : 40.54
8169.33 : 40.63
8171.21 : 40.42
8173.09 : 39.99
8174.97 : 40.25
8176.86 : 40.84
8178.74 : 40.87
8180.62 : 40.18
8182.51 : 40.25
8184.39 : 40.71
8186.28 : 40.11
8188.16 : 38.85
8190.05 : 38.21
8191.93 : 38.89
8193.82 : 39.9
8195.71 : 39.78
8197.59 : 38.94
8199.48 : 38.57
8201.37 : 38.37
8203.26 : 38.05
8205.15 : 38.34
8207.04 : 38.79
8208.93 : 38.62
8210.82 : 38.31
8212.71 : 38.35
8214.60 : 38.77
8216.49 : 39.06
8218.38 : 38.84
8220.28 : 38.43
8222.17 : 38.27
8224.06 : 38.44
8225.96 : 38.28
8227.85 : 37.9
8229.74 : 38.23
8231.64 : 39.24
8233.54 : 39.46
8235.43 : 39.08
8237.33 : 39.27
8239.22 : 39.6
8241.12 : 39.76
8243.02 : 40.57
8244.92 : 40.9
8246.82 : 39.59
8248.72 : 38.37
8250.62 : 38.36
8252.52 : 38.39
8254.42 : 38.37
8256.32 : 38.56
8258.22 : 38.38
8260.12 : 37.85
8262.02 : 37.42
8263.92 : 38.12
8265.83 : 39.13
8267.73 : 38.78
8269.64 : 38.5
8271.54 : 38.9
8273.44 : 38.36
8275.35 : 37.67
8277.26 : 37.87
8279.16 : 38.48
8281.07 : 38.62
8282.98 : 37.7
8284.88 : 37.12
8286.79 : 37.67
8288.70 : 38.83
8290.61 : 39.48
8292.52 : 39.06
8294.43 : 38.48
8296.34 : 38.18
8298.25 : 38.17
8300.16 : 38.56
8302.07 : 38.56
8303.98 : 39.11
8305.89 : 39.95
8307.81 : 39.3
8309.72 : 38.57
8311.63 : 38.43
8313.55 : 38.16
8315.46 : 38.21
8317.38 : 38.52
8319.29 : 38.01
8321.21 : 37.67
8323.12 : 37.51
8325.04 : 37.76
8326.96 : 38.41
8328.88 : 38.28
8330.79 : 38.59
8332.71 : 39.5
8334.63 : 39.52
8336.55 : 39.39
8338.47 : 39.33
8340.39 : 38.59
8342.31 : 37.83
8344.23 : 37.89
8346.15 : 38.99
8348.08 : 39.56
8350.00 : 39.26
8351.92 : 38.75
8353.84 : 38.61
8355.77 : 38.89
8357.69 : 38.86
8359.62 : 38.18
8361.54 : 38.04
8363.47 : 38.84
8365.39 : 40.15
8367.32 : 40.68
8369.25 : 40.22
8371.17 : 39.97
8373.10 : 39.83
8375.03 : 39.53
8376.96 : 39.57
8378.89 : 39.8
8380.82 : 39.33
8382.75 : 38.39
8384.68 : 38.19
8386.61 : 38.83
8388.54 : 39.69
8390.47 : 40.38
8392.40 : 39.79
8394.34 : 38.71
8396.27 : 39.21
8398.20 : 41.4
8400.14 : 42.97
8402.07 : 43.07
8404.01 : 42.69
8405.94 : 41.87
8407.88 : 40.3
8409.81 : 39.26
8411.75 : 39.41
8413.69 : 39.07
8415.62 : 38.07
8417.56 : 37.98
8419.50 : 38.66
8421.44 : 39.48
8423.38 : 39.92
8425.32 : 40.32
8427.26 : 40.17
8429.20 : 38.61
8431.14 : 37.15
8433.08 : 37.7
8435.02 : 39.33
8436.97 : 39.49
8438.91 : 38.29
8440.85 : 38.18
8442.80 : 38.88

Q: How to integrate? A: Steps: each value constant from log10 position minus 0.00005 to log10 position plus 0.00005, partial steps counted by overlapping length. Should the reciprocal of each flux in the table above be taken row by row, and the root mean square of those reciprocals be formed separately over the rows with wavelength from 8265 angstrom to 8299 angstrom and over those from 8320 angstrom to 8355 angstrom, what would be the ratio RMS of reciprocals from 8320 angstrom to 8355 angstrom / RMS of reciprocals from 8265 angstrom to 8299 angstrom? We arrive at 0.99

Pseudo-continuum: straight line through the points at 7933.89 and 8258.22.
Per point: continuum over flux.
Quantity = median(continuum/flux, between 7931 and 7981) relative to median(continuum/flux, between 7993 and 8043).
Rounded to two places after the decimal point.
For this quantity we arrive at 0.95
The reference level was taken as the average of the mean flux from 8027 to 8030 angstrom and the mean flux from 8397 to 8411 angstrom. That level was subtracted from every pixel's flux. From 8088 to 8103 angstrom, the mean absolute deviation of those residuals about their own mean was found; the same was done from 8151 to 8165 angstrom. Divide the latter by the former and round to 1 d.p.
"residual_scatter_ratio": 1.3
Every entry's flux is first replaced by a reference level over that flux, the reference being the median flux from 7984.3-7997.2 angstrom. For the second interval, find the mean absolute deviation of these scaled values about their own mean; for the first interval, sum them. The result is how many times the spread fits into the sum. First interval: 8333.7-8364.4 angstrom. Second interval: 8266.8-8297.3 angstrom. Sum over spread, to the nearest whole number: 1228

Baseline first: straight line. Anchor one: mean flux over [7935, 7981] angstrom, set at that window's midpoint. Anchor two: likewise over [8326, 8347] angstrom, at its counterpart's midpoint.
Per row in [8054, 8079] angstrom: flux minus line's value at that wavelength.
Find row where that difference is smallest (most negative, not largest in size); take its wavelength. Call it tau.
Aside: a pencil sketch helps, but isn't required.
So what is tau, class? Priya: 8066.52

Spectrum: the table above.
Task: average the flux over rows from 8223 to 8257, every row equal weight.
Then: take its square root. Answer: 6.247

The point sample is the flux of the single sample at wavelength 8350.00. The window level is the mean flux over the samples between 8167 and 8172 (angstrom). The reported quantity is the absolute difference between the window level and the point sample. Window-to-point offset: 1.3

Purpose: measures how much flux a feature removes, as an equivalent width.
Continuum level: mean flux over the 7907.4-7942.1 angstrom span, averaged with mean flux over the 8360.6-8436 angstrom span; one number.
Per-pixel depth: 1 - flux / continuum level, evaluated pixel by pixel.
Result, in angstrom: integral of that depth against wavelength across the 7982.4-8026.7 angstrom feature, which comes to 0.6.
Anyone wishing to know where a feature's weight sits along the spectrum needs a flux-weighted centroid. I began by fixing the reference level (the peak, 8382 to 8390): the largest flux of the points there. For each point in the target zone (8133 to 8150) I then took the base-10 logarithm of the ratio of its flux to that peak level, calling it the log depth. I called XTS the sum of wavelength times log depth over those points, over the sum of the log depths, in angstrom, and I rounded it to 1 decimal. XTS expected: 8143.5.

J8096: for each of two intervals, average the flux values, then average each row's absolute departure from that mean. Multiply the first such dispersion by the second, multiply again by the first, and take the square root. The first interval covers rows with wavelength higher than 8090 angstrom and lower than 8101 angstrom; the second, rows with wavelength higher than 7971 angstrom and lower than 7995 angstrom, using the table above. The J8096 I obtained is 0.53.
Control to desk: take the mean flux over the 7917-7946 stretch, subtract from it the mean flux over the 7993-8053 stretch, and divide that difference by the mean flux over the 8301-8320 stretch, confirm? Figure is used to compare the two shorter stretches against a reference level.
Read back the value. 0.011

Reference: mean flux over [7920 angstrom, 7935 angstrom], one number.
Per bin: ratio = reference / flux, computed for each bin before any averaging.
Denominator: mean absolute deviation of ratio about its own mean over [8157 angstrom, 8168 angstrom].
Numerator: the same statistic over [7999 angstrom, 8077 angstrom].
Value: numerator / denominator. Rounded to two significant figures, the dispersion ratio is 1.9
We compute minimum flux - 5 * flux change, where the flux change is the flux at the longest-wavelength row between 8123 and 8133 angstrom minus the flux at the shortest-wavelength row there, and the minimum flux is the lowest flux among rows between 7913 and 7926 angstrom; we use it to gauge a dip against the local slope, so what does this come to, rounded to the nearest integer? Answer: 41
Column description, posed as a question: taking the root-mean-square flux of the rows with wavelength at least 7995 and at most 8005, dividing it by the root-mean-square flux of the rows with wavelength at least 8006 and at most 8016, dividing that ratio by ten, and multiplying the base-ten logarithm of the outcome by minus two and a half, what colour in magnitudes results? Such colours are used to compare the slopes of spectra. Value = 2.53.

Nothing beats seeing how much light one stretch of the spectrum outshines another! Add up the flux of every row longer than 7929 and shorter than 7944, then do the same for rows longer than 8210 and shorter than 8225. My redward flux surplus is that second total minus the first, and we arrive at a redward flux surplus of -17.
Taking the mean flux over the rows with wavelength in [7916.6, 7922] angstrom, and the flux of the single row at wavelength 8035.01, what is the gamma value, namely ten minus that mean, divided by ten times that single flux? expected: -0.068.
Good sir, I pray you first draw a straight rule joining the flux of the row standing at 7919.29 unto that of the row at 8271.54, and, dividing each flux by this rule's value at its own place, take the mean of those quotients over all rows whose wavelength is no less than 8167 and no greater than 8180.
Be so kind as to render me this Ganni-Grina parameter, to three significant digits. 1.04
